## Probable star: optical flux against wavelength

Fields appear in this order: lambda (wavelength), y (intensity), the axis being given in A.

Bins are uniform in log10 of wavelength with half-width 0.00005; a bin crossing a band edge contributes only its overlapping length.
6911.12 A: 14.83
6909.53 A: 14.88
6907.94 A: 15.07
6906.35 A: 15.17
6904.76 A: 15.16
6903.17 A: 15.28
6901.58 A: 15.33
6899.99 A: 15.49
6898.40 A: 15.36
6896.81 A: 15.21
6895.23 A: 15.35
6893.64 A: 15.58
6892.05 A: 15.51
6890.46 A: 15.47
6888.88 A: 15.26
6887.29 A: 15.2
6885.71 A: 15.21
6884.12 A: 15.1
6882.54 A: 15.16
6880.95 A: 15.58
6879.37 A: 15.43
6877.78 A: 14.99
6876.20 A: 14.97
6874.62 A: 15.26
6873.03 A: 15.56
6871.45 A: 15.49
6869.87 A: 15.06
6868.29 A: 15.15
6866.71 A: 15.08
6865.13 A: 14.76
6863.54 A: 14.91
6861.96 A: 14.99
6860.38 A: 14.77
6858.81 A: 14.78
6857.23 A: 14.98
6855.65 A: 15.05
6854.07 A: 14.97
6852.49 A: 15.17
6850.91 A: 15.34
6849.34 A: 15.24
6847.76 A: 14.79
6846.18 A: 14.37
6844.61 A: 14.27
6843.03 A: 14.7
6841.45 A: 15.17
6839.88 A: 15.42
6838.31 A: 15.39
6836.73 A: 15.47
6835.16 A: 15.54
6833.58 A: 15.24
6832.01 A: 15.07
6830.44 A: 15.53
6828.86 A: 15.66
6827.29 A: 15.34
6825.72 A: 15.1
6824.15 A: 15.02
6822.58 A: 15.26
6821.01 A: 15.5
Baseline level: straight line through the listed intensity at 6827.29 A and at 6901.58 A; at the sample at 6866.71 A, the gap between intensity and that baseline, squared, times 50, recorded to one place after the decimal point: 3.2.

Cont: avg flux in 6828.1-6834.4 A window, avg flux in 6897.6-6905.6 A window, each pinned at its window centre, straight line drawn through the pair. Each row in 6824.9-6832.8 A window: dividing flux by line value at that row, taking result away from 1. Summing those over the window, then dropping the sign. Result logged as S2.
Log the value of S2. 0.01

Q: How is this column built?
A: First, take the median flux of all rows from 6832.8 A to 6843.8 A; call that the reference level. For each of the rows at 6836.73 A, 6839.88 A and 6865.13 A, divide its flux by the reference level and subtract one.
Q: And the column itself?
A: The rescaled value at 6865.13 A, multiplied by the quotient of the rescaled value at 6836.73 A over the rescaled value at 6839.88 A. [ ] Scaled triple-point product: -0.109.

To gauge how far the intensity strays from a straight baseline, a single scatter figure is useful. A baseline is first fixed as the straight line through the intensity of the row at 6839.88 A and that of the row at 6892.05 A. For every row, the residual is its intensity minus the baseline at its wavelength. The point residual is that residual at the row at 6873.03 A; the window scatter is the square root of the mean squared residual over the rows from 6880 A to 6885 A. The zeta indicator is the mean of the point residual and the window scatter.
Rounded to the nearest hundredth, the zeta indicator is 0.19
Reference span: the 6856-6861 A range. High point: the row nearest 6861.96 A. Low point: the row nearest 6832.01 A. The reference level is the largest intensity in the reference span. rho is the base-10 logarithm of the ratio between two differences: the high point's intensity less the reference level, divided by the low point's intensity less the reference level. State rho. -1.0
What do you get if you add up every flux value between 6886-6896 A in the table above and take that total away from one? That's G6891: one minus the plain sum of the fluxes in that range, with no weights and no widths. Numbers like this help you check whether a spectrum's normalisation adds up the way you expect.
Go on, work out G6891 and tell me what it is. -91.4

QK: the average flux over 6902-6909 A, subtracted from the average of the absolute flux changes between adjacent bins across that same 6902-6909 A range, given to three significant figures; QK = -15.1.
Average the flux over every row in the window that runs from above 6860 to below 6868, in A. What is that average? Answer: 14.9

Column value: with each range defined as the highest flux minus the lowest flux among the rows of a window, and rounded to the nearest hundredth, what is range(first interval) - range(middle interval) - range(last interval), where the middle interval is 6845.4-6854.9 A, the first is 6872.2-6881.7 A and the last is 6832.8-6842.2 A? -0.73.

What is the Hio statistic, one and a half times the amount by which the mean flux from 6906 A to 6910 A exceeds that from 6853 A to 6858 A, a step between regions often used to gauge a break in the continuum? 0.1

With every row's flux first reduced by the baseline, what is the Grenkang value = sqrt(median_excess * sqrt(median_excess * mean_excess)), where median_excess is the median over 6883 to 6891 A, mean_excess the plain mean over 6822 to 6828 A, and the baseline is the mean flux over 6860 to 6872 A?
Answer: 0.18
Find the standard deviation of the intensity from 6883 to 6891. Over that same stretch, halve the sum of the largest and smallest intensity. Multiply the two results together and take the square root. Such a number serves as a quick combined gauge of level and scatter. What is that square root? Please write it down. 1.4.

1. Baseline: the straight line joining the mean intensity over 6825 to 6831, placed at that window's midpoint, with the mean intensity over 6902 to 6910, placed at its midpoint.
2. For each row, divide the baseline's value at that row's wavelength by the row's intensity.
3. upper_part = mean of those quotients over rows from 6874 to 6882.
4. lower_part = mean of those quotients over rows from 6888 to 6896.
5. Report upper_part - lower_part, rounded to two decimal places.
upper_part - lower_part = 0.02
